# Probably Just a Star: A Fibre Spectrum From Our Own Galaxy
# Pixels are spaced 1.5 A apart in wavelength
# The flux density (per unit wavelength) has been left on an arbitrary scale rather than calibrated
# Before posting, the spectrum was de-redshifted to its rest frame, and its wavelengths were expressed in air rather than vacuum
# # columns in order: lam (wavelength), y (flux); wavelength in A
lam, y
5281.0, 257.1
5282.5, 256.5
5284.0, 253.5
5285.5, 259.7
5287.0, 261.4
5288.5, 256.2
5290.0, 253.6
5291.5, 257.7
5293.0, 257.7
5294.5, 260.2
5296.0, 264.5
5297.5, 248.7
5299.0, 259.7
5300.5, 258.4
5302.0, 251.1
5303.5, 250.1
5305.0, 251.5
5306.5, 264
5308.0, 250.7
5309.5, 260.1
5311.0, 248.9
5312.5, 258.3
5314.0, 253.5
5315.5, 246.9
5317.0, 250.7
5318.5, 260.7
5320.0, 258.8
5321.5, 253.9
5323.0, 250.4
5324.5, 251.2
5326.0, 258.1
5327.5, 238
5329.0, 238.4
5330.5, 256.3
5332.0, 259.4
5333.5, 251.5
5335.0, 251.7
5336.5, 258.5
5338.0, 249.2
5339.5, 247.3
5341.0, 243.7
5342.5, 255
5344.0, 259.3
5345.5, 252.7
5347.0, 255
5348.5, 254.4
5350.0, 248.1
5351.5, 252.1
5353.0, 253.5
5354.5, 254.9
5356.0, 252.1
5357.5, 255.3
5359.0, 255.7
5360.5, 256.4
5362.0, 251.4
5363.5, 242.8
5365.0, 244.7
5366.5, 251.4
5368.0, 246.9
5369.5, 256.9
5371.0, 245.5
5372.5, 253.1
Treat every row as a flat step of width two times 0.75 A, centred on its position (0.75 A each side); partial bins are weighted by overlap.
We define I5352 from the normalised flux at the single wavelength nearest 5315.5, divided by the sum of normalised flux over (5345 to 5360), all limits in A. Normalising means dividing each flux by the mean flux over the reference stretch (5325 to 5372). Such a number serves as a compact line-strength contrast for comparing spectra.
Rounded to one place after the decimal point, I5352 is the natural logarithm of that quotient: -2.3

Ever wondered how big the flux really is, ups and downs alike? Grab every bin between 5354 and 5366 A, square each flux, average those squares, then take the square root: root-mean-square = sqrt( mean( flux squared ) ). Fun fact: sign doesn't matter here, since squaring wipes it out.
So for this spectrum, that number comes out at 252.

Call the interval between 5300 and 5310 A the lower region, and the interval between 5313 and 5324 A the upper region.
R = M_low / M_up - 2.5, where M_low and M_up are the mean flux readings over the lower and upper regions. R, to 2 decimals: -1.49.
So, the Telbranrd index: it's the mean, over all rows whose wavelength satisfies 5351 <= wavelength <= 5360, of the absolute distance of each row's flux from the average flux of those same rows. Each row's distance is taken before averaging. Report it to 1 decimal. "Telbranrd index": 1.4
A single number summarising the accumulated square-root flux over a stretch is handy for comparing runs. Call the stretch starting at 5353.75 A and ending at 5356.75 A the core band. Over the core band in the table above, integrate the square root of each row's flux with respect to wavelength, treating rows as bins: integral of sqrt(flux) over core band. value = 47.8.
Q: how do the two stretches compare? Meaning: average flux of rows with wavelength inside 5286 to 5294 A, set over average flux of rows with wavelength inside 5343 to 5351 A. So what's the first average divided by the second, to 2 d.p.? 1.01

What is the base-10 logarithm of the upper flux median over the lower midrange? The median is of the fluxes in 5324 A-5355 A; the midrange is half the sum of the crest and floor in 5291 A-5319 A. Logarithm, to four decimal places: -0.0051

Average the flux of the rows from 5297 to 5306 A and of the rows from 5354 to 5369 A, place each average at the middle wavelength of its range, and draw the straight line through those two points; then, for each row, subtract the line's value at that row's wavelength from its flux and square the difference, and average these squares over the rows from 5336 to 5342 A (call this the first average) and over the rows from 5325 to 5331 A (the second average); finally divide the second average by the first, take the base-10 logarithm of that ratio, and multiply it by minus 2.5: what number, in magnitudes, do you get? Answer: -1.3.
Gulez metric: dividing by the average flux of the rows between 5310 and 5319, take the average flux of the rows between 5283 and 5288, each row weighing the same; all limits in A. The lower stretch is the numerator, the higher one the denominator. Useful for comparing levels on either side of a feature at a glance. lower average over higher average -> 1.02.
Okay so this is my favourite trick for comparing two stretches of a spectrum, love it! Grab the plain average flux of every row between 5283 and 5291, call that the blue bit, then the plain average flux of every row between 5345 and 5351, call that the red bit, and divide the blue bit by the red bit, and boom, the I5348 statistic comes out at 1.02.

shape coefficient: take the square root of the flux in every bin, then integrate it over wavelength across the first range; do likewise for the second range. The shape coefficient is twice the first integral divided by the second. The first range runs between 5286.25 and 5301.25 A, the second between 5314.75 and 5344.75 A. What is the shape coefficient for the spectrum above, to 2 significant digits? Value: 1.0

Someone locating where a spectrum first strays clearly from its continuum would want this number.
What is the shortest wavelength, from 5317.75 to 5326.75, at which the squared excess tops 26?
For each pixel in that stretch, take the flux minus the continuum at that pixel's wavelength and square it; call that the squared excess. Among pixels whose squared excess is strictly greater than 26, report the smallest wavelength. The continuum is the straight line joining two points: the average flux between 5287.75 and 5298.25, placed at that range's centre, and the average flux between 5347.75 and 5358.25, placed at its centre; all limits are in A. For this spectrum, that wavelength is 5318.5 A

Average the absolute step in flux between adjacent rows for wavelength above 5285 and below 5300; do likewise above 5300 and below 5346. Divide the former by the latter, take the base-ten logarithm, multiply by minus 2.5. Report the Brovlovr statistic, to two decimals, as 0.27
